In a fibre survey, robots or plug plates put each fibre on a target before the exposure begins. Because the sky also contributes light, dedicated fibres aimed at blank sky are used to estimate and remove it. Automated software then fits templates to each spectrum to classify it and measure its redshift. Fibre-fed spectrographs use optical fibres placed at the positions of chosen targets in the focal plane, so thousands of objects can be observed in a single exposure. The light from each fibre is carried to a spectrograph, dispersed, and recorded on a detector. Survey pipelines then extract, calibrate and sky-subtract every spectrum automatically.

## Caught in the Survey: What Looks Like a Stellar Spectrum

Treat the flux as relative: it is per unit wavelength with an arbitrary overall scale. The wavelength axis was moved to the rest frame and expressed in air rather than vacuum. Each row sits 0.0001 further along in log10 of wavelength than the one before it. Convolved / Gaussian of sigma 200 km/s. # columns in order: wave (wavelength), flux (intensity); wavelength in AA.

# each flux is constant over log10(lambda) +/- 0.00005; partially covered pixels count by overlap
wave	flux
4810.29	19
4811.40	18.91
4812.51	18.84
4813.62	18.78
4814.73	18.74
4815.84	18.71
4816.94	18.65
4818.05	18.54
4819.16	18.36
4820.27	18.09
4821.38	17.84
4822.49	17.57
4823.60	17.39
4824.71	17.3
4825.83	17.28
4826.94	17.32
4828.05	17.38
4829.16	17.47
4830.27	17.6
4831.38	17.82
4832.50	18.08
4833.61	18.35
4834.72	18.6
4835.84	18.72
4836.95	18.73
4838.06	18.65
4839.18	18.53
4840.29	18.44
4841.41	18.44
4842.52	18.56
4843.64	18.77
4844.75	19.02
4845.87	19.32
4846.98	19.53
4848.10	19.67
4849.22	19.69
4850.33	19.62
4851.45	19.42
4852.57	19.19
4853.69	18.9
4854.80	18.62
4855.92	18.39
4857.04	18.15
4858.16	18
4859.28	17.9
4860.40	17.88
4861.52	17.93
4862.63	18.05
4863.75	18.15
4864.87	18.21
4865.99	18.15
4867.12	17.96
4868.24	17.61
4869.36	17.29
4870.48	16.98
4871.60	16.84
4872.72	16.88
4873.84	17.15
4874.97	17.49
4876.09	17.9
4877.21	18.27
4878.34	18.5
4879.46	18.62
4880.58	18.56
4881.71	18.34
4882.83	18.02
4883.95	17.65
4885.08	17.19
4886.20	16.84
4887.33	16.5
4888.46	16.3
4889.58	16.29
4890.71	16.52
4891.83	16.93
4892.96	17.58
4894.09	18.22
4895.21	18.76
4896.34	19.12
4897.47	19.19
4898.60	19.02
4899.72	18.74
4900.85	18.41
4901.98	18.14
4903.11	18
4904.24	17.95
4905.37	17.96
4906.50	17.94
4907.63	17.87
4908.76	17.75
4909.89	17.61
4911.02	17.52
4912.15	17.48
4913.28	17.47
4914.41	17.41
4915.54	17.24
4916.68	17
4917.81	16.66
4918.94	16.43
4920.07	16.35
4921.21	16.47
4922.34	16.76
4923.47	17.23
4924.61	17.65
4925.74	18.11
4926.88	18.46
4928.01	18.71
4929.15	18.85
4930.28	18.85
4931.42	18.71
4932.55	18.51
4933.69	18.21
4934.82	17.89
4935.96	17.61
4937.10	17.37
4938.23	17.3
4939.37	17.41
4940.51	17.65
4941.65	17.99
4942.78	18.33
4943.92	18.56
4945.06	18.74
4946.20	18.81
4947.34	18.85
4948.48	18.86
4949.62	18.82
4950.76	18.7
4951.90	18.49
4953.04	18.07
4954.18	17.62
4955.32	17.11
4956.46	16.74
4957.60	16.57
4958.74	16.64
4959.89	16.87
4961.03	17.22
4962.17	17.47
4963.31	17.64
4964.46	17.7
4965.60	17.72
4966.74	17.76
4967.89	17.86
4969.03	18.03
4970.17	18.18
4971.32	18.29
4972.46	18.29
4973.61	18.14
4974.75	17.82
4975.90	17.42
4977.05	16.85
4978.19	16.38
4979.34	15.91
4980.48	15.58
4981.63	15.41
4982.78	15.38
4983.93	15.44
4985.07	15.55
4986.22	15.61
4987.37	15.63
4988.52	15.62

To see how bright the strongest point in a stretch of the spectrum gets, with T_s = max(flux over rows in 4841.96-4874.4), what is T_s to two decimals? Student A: 19.69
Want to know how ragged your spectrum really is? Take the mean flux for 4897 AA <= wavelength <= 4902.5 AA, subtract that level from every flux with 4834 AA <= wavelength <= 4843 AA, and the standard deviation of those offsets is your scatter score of 0.11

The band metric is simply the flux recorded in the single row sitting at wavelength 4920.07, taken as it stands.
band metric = 16.35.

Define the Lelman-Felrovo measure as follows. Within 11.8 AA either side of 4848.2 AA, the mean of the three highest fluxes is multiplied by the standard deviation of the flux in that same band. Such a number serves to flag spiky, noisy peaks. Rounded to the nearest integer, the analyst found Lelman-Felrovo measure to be 11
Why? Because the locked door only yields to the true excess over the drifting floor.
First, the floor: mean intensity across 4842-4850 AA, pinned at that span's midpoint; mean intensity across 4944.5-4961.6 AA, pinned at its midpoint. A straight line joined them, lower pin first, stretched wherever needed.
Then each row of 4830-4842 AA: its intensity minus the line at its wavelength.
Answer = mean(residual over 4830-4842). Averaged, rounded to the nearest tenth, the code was -1.0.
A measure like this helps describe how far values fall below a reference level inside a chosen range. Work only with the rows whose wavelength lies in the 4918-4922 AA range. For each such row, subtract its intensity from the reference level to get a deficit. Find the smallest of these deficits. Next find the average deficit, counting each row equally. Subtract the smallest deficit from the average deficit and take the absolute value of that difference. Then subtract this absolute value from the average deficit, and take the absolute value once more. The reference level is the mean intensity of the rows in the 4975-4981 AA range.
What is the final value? 0.0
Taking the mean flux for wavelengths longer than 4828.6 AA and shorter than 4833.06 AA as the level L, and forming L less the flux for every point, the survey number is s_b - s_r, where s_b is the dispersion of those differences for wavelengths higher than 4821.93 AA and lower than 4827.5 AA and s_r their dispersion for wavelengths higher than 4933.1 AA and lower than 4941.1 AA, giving -0.2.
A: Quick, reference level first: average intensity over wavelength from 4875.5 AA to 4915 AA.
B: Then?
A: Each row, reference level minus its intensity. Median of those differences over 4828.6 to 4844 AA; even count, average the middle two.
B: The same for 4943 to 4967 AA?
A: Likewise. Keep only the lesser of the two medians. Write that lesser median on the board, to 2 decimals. -0.64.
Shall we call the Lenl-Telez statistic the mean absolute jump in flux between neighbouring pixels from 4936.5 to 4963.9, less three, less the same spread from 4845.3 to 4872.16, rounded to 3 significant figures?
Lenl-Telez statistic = -2.95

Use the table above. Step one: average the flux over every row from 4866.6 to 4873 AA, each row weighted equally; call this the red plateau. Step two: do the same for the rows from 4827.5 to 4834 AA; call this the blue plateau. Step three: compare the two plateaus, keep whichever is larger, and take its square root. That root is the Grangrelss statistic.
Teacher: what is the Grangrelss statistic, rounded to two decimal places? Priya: 4.22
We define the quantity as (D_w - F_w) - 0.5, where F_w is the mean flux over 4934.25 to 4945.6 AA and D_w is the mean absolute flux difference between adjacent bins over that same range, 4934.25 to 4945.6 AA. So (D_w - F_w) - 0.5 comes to -18.2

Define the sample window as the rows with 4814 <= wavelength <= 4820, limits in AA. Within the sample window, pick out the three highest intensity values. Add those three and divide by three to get 18.7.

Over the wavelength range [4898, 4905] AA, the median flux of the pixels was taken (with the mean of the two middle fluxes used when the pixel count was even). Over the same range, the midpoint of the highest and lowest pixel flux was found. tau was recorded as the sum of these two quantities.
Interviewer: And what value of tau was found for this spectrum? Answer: 36.8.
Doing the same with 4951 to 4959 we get 34.6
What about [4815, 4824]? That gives 36.3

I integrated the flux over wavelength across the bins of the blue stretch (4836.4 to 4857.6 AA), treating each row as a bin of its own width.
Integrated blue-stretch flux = 401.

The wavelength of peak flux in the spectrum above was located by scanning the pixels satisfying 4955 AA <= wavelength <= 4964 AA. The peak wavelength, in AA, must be 4963.31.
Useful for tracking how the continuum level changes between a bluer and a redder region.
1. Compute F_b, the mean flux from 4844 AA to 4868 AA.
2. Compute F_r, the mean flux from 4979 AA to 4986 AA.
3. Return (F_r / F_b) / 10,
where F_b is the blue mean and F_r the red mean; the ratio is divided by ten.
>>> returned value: 0.083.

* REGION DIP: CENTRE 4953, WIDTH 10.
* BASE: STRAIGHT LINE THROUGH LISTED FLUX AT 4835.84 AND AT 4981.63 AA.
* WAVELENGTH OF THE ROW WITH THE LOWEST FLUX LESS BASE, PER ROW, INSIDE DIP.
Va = 4957.60 AA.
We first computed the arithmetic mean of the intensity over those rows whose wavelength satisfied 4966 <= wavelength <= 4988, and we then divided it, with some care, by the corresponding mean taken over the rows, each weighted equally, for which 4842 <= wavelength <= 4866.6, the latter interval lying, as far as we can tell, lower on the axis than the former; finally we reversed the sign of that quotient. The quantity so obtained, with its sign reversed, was -0.900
